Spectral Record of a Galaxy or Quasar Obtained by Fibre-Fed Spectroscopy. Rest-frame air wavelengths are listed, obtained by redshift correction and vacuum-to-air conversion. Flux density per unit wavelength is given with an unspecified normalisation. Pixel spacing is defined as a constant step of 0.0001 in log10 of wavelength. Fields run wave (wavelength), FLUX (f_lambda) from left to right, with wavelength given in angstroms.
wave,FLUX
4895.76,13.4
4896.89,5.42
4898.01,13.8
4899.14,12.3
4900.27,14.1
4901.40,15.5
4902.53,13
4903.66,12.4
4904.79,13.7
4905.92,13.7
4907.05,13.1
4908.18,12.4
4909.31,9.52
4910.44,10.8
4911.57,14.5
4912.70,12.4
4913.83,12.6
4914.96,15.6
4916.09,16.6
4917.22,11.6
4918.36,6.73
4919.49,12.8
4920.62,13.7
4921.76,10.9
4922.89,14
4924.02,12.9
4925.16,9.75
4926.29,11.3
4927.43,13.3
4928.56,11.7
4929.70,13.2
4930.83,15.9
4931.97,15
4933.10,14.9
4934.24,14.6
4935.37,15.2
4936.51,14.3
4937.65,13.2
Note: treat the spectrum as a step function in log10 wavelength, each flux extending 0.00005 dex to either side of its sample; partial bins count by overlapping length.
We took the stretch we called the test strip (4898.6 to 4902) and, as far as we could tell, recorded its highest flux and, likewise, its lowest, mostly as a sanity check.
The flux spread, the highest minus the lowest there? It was 3.2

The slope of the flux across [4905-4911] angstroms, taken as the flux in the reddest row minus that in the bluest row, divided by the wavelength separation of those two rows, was -0.64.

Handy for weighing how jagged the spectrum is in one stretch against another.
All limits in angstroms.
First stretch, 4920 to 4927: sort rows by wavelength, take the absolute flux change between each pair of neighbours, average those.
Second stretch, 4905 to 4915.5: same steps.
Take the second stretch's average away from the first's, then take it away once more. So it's -1.3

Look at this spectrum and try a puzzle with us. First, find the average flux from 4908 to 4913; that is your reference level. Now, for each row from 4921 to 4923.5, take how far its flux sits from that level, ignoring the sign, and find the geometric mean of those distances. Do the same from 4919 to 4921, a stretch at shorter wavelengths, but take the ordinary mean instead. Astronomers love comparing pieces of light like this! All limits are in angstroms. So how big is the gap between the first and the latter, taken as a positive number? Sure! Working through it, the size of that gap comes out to 0.1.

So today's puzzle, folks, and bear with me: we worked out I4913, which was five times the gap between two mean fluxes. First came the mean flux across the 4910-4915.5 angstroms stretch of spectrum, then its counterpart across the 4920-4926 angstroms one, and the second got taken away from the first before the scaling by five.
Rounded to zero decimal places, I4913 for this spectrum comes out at 5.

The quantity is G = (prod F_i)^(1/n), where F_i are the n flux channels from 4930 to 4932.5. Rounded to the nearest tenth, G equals 15.4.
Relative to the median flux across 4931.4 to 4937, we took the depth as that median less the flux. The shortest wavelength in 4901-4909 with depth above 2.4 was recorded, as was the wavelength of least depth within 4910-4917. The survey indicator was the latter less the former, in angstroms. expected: 12.4 angstroms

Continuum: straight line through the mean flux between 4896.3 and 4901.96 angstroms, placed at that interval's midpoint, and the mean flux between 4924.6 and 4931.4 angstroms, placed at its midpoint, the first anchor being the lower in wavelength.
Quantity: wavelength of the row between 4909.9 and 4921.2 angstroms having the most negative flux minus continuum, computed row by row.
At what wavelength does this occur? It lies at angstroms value 4918.36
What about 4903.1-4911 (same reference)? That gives 4909.31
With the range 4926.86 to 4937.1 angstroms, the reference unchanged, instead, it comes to 4928.56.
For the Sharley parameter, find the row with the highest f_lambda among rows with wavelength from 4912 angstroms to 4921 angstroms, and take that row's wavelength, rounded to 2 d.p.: 4916.09 angstroms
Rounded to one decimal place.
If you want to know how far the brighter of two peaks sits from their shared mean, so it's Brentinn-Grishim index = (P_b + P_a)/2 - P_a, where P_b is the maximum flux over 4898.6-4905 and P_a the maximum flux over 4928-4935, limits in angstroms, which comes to -0.2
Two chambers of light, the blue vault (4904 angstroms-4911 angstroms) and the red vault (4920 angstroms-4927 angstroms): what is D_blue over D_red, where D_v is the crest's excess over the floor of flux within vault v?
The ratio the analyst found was 1.0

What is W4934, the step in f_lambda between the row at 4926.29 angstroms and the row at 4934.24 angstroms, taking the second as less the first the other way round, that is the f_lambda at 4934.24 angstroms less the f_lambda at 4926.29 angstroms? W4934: 3.3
